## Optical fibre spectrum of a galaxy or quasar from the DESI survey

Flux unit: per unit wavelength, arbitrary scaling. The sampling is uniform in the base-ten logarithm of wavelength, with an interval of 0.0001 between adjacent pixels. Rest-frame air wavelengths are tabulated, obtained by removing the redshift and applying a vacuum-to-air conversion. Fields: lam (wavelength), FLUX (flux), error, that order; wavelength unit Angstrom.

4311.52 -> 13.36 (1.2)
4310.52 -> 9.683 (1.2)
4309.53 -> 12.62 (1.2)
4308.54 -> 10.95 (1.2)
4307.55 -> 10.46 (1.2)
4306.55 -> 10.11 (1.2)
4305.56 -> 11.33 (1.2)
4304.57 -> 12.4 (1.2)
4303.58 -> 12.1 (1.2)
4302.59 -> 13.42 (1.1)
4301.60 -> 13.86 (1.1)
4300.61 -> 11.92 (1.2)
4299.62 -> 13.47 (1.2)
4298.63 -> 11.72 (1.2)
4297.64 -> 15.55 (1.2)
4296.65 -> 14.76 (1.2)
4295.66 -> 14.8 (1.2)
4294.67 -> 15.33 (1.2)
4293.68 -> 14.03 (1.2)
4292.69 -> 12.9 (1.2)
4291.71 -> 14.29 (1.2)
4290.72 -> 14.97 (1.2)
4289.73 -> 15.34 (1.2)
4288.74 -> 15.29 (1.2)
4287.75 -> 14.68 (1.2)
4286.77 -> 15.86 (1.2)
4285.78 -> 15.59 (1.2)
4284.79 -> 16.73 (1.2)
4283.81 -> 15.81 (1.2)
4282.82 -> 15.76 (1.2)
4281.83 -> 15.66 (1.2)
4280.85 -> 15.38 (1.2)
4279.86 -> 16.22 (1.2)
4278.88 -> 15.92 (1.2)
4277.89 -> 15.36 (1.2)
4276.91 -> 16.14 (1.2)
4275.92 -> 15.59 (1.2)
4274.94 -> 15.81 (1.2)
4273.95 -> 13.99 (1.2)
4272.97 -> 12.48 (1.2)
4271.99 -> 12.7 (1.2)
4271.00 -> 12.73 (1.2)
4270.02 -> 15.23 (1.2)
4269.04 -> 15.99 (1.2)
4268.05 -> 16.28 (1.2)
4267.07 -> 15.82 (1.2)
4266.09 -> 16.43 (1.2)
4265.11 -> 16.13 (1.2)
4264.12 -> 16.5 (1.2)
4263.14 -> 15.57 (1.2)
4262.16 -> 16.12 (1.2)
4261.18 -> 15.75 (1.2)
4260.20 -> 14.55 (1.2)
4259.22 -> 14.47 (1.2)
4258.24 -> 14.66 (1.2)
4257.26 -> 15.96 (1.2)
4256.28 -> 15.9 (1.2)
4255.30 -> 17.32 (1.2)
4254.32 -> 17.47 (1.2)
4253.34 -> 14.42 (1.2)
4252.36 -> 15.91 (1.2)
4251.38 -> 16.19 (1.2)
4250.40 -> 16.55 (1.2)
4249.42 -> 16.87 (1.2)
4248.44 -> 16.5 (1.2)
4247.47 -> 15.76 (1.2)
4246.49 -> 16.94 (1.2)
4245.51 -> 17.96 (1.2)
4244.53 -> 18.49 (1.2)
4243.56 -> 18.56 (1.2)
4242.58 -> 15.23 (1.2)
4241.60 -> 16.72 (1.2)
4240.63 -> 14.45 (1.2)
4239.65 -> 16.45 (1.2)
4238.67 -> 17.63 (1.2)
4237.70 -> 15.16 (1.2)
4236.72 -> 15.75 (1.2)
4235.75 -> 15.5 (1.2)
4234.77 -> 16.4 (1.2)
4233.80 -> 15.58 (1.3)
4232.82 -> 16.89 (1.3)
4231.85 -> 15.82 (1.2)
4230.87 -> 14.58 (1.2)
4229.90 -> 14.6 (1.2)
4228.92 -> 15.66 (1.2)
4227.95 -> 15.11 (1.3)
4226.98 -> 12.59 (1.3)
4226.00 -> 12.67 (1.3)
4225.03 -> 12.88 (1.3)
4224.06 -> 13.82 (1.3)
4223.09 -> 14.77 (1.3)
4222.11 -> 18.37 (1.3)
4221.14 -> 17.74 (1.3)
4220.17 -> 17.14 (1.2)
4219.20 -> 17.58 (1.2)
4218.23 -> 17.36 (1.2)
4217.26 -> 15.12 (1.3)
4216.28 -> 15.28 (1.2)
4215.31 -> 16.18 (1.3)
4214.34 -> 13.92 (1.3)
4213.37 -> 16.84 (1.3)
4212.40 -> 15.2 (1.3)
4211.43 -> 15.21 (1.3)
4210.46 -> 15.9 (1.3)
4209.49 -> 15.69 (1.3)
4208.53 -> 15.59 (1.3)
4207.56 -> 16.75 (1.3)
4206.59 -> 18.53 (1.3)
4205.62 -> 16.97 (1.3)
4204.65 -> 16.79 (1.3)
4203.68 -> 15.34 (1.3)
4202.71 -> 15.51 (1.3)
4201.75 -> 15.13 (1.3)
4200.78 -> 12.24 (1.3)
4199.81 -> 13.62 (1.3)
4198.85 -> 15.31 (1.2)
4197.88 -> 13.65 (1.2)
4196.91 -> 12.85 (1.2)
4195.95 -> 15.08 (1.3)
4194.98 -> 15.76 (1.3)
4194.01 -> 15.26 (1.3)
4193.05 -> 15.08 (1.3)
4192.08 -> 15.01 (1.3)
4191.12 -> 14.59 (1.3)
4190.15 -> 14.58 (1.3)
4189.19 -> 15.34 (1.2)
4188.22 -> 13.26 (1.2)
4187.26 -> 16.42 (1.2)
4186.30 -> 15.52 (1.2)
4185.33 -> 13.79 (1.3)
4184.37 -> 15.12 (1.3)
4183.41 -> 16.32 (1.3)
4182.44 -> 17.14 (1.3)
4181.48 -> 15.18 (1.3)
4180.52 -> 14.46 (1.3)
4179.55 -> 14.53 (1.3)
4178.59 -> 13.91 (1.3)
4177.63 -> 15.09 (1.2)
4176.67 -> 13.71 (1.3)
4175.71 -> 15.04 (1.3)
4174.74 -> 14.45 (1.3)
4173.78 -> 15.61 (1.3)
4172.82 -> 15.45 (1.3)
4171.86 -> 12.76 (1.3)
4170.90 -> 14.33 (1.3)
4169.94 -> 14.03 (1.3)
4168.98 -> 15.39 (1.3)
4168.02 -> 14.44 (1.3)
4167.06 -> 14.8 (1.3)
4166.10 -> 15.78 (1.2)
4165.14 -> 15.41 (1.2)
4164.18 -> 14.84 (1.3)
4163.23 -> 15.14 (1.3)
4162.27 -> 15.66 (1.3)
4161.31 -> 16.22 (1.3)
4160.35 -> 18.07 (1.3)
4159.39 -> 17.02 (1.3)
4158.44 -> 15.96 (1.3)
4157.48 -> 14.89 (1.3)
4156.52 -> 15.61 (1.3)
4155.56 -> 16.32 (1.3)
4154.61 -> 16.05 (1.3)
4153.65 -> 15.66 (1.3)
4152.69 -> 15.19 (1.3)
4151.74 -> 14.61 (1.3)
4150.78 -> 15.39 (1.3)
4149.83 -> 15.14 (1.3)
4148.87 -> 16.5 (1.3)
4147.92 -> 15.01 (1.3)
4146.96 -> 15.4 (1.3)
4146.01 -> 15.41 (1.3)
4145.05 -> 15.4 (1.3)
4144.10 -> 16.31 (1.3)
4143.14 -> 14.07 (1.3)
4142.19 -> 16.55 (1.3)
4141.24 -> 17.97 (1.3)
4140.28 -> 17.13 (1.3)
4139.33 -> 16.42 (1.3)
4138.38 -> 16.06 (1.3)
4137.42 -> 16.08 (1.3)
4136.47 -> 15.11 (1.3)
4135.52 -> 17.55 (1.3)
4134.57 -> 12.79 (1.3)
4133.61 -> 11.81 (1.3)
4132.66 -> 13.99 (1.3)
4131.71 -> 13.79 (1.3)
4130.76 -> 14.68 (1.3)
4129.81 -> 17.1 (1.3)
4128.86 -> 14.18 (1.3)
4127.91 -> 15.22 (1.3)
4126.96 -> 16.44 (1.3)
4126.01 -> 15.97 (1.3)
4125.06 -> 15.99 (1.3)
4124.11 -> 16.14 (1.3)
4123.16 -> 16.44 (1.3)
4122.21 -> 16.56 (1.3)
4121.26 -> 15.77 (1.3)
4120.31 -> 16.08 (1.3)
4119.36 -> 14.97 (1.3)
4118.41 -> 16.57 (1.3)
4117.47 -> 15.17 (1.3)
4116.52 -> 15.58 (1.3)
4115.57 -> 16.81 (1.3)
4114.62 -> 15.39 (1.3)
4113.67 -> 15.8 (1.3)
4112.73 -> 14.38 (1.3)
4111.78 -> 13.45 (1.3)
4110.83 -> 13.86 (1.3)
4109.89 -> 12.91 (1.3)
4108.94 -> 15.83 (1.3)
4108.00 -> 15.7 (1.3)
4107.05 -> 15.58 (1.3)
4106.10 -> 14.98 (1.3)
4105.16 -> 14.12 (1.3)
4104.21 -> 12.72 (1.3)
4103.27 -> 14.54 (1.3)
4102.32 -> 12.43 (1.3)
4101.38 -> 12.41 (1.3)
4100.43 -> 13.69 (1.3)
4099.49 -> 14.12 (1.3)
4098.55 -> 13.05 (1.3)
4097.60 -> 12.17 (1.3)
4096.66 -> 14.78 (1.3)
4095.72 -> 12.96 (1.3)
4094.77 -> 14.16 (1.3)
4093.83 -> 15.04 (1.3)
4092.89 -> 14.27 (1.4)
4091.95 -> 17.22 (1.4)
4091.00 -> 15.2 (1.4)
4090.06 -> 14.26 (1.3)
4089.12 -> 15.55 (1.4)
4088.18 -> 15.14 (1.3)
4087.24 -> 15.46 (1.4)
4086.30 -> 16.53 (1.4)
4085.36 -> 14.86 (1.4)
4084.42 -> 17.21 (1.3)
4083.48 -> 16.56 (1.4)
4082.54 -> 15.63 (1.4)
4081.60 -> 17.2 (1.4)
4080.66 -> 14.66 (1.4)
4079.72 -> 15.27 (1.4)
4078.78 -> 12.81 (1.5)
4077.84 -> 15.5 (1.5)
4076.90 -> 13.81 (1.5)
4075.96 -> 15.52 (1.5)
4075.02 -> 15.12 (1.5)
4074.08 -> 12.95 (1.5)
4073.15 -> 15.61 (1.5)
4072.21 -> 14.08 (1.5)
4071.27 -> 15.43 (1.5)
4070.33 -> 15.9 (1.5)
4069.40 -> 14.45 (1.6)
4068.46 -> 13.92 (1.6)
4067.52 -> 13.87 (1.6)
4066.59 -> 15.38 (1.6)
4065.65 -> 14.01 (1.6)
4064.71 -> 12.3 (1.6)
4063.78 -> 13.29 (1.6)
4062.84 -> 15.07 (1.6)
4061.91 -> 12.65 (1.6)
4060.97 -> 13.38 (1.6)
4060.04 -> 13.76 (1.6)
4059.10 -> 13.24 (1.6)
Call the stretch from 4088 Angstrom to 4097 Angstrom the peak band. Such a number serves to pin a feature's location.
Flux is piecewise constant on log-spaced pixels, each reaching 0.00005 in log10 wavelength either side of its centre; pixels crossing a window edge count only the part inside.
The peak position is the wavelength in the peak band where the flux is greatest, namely 4091.95 Angstrom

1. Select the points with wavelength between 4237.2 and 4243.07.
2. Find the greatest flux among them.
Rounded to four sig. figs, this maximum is 17.63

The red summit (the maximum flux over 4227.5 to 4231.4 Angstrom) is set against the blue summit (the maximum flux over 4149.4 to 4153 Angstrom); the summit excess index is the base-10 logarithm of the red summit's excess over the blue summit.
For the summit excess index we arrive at -0.6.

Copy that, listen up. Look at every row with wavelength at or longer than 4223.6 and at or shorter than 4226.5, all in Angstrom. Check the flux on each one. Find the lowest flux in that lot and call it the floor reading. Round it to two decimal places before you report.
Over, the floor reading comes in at 12.67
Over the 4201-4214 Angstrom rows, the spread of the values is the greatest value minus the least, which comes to 3.4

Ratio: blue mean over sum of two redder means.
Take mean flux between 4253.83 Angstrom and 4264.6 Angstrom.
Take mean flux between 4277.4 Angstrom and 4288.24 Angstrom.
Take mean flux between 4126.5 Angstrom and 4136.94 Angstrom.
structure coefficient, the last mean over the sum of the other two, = 0.468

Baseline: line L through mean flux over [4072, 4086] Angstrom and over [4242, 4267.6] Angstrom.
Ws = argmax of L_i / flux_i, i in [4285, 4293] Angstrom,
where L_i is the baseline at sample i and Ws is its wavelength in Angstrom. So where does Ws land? 4292.69 Angstrom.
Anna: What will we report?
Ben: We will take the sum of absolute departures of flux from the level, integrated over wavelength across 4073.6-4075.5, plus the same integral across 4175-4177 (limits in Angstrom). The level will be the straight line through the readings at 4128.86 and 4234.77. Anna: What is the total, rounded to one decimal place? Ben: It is 3.6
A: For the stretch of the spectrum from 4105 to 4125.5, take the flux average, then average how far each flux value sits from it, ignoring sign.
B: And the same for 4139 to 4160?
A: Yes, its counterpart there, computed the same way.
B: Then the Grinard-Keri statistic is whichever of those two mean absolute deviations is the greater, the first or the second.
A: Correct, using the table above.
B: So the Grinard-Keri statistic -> 0.83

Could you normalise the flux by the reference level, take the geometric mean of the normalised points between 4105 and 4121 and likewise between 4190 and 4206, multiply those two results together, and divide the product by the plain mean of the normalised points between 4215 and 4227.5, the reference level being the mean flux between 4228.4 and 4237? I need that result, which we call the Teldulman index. 0.92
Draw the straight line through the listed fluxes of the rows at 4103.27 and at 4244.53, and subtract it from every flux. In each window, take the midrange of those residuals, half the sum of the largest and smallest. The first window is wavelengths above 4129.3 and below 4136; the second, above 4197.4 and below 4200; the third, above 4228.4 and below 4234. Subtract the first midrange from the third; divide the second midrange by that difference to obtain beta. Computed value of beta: 1.7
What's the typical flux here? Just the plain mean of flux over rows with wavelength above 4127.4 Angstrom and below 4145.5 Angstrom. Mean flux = 15.4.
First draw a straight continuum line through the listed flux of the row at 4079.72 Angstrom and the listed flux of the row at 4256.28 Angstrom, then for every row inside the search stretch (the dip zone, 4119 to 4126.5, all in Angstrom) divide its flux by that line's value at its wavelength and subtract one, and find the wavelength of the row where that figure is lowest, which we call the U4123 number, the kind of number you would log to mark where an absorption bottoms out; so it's 4119.36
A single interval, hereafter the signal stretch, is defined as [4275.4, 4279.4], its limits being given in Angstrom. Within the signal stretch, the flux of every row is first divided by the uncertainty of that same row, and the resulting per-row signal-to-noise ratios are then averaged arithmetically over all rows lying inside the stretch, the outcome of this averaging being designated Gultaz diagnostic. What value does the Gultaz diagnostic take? 13.1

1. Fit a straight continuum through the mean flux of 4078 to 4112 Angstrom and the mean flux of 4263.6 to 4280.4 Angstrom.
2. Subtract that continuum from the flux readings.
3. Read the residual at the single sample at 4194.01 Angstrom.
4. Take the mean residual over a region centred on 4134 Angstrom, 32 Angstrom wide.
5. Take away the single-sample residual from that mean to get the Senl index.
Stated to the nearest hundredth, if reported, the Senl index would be 0.56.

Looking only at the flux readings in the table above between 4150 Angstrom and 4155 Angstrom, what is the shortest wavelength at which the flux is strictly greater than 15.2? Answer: 4150.78 Angstrom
